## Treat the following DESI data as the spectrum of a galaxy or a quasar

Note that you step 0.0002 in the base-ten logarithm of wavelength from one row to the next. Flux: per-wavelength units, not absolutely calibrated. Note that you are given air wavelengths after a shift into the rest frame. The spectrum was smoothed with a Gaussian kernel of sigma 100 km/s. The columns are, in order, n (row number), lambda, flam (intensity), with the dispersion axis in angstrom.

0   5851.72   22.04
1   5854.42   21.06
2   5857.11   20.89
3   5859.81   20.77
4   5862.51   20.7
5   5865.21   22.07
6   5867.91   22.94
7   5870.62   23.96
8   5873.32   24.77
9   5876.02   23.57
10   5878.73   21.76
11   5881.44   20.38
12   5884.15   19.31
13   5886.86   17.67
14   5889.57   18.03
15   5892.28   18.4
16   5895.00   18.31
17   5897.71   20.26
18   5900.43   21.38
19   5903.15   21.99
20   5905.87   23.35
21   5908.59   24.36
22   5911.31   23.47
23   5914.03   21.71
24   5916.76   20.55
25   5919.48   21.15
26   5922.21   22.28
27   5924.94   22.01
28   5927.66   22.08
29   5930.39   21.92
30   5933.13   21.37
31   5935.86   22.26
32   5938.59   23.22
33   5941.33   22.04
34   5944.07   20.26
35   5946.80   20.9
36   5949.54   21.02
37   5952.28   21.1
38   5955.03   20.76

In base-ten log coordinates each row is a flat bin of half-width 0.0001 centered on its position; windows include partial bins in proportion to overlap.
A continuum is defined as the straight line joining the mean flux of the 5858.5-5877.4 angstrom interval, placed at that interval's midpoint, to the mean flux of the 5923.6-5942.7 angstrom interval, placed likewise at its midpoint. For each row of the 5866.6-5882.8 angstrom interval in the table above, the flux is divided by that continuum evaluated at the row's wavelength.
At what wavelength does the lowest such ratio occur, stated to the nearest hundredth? 5881.44 angstrom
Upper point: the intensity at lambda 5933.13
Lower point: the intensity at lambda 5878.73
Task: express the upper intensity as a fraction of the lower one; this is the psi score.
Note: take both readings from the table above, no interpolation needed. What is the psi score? 0.98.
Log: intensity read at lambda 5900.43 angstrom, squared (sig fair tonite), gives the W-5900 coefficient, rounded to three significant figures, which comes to 457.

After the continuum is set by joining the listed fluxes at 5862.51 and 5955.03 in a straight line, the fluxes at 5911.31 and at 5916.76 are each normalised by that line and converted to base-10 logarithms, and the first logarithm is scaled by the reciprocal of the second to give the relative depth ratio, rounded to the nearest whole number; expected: -14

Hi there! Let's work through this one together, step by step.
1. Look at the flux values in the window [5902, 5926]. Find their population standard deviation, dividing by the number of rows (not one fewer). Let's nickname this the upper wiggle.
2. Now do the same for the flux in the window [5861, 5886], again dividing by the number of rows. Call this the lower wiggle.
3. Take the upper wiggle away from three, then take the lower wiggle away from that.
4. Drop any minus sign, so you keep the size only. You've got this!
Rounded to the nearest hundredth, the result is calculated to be 0.16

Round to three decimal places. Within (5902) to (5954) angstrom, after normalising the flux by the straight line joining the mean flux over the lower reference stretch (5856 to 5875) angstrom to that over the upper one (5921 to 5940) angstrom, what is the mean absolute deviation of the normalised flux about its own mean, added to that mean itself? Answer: 1.025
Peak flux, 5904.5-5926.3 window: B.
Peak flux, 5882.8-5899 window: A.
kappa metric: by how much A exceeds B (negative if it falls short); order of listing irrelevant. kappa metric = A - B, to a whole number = -4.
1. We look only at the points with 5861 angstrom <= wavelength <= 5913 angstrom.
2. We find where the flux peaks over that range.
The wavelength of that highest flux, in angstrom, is 5873.32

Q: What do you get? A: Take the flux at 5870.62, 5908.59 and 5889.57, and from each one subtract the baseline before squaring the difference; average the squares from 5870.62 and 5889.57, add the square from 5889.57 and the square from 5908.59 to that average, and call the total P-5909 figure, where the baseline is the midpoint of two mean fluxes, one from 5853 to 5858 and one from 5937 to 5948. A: 29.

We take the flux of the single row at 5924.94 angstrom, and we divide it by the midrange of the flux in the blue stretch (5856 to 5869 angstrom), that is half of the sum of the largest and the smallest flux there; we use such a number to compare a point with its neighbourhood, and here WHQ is 1.01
